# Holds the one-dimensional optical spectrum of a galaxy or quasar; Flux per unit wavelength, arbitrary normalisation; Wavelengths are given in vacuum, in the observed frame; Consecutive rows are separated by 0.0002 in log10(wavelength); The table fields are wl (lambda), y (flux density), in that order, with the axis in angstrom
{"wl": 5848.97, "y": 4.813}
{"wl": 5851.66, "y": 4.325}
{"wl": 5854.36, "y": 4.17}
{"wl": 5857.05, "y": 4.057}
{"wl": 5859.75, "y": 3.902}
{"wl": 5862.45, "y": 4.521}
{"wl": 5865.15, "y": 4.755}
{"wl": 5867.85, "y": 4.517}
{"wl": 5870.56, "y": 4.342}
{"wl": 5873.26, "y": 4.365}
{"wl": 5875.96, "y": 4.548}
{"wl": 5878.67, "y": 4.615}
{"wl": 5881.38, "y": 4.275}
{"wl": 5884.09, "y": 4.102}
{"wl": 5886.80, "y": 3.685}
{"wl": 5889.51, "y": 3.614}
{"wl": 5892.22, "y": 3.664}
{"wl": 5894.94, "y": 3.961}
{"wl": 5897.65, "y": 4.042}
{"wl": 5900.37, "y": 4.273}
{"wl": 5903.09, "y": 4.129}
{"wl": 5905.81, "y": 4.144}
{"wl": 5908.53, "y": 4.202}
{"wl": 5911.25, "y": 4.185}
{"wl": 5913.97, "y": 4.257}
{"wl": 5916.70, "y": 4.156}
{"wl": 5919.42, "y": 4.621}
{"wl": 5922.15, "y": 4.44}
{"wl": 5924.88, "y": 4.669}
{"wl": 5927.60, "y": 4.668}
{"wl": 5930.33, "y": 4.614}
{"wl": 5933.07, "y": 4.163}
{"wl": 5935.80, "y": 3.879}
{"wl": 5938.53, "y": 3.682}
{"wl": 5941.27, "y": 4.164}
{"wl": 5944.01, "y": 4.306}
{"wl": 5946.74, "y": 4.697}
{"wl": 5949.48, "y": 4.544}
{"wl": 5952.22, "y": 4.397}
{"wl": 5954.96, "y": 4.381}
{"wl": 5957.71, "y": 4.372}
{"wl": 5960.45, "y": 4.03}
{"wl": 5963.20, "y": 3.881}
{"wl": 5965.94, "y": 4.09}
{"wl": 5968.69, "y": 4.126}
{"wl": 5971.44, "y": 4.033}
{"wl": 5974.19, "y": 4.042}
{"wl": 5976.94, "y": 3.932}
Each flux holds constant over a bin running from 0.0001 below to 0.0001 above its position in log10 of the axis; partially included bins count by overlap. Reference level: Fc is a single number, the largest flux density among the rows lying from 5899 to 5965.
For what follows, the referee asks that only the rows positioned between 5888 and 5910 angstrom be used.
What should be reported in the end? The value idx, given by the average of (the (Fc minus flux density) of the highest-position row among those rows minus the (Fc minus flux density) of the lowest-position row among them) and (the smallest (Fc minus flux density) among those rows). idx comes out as -0.08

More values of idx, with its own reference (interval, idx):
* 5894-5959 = -0.21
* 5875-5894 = 0.48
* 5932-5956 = -0.11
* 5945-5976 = 0.33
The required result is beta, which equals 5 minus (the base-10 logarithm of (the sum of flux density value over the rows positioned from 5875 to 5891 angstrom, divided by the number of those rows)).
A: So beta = 4.38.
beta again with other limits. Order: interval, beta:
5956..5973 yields 4.39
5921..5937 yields 4.36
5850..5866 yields 4.37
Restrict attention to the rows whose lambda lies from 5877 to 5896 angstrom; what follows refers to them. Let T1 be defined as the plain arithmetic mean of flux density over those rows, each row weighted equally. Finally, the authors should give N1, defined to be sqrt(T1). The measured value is 2.00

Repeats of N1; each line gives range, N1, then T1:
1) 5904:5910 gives 2.04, 4.17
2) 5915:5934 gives 2.12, 4.48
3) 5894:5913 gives 2.03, 4.13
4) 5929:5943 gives 2.02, 4.10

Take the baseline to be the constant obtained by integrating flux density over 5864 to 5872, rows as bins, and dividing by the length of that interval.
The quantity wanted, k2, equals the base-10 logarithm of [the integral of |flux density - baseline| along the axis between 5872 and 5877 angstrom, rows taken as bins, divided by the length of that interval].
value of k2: -1.0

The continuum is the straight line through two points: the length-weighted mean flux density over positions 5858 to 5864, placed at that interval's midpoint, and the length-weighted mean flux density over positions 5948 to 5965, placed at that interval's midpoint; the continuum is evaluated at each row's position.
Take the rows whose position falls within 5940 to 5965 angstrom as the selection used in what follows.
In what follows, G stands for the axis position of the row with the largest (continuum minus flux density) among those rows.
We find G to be 5963.20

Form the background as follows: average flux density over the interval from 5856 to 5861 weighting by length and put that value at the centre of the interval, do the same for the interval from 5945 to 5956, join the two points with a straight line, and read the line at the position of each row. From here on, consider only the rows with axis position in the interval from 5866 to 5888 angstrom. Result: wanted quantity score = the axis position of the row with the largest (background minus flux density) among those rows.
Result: 5886.80 angstrom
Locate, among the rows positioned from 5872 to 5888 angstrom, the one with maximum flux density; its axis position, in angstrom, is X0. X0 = 5878.67 angstrom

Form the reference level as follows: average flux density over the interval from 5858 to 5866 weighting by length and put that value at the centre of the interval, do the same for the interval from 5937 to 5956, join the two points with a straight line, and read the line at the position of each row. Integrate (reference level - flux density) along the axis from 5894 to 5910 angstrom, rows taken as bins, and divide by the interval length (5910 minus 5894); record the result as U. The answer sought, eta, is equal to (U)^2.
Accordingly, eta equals 0.040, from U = 0.20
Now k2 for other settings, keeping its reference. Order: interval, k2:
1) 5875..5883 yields -0.9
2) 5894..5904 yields -0.4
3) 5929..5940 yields -0.3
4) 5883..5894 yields -0.1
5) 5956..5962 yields -0.5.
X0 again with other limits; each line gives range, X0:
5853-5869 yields 5865.15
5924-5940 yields 5924.88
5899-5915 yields 5900.37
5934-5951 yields 5946.74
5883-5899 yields 5884.09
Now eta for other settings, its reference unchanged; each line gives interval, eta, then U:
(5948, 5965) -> 0.001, 0.04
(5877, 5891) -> 0.076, 0.28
